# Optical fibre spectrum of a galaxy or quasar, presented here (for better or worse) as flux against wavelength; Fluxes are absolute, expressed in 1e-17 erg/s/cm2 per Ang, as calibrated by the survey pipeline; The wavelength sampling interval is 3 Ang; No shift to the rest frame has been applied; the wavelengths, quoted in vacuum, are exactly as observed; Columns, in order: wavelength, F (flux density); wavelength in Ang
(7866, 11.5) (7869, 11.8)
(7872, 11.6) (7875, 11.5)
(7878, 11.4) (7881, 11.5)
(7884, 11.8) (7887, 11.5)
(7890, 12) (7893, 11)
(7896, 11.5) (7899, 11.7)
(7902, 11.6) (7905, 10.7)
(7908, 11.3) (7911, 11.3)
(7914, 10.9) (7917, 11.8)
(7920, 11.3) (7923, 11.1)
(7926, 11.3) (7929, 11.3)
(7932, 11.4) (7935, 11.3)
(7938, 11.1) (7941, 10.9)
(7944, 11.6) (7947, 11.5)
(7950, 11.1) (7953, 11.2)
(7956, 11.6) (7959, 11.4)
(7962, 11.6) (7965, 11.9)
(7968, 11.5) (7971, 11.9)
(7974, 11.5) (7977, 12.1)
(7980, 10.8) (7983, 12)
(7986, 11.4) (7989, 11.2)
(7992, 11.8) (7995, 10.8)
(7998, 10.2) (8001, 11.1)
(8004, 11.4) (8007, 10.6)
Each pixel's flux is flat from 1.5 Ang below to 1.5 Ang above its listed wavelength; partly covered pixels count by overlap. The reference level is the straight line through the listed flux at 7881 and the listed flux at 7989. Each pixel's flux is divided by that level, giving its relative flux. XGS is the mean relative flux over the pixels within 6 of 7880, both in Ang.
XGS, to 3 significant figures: 1.00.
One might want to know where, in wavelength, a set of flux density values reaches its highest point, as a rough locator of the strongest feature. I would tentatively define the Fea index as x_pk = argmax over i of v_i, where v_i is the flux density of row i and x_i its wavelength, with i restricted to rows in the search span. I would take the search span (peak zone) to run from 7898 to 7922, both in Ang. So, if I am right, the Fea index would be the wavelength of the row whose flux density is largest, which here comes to 7917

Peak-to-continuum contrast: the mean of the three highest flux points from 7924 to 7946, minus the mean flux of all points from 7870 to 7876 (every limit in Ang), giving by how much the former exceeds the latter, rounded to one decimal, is -0.1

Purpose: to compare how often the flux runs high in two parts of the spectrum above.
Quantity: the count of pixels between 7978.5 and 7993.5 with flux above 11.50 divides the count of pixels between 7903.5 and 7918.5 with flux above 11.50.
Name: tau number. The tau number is 0.50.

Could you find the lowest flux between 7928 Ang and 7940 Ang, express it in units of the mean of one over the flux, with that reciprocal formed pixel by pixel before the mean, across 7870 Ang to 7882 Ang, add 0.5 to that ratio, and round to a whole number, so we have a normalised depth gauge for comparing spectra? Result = 128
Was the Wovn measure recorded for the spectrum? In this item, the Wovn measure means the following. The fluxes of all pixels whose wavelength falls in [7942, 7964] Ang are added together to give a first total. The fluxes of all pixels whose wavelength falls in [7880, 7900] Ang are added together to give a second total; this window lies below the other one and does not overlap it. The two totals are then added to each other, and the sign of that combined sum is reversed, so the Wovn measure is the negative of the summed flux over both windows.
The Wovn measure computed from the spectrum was -161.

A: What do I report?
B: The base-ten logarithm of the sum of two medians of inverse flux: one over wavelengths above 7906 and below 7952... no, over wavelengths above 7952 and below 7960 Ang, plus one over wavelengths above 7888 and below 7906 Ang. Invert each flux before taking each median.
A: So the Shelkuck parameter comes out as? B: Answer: -0.759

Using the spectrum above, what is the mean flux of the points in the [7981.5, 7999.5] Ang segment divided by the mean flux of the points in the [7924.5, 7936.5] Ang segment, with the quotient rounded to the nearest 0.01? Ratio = 0.99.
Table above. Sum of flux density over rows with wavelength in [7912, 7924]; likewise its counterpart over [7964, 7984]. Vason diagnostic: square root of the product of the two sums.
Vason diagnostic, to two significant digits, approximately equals 61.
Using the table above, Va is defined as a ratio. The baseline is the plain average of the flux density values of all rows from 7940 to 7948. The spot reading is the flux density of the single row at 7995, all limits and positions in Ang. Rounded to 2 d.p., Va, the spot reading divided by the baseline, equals 0.95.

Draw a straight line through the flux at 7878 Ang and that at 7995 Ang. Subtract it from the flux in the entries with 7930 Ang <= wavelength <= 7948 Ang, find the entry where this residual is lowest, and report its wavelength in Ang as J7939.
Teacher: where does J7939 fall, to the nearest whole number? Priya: 7941 Ang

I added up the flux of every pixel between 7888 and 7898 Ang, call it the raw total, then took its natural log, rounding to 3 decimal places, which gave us 3.541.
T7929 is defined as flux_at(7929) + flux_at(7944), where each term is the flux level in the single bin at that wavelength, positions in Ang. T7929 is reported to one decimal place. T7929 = 22.9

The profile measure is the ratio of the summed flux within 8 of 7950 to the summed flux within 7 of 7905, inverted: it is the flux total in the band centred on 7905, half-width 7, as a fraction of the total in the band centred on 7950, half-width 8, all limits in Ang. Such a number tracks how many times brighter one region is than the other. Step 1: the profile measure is 0.993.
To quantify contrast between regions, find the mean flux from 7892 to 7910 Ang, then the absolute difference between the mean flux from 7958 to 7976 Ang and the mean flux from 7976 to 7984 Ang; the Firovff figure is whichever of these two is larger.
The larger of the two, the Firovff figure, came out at 11.3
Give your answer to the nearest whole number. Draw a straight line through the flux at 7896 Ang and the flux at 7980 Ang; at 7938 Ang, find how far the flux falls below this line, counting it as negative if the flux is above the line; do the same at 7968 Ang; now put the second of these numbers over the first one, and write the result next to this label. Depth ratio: -12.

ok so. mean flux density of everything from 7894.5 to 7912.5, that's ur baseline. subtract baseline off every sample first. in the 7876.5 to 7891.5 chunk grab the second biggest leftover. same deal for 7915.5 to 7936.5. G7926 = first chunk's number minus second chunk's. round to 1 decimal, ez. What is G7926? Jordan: 0.4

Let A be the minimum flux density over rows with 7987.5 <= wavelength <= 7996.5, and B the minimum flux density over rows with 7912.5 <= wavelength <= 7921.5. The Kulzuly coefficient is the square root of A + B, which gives 4.66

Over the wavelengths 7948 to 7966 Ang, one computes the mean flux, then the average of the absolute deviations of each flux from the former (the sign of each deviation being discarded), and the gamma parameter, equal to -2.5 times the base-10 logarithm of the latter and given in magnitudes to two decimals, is 1.58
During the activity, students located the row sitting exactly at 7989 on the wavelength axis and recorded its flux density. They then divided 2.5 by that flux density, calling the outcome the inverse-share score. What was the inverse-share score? 0.223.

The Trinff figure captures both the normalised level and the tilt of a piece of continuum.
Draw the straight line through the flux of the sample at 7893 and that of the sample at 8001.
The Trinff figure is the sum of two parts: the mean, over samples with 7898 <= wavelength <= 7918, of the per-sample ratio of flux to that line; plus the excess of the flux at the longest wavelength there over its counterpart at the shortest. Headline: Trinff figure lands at 1.1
